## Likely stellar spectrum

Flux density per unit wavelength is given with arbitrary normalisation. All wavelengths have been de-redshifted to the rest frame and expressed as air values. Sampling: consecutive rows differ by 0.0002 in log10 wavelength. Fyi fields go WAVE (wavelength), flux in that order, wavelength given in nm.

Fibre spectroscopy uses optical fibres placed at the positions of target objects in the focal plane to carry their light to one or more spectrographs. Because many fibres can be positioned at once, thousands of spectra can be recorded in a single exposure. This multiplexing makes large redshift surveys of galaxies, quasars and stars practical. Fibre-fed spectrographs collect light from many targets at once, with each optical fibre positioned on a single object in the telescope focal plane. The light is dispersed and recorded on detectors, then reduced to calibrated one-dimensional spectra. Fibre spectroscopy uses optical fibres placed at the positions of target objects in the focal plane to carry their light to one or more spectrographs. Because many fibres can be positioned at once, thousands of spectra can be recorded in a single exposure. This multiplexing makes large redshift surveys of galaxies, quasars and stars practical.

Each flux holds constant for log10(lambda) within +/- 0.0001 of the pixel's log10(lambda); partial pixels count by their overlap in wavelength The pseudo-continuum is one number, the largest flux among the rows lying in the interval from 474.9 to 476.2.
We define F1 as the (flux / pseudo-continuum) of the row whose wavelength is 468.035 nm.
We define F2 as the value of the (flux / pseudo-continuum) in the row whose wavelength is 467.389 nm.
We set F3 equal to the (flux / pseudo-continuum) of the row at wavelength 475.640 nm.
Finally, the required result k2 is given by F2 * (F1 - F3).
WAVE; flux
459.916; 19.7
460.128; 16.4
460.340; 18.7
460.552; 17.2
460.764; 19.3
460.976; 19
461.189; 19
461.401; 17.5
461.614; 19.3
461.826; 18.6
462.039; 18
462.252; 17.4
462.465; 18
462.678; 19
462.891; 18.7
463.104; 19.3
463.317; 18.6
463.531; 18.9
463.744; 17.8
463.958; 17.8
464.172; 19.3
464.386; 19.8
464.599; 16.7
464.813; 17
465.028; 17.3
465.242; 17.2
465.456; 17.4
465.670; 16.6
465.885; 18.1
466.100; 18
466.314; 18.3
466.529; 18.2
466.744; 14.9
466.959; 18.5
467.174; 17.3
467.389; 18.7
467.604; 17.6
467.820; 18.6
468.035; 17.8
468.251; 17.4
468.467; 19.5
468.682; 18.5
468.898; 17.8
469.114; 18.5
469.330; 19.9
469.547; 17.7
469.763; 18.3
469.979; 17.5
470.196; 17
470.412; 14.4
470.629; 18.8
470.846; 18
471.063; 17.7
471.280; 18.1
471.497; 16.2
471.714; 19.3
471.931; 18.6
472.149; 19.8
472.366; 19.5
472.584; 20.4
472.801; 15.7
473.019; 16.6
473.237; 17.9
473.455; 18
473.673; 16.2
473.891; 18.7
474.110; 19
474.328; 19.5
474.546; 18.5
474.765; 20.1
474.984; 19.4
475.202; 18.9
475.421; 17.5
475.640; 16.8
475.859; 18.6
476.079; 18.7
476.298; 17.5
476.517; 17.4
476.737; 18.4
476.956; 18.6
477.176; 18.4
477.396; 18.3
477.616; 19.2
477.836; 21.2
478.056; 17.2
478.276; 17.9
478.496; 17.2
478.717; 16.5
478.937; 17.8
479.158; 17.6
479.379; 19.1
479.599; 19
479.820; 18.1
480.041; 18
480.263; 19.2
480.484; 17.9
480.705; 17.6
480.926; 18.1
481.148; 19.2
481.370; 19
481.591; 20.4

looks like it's 0.05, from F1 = 0.92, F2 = 0.96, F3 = 0.866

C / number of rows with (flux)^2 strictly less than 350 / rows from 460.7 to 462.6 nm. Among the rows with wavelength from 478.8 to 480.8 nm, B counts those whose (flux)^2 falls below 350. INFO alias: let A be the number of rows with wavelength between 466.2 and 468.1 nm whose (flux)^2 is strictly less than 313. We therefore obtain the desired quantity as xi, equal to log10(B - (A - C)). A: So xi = 0.903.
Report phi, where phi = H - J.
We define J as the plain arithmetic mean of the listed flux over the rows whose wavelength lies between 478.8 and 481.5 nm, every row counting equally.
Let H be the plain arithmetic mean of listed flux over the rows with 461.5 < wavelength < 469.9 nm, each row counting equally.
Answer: -0.3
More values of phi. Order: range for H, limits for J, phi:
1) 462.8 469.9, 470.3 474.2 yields 0.1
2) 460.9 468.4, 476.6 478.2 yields -0.7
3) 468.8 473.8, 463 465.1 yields -0.3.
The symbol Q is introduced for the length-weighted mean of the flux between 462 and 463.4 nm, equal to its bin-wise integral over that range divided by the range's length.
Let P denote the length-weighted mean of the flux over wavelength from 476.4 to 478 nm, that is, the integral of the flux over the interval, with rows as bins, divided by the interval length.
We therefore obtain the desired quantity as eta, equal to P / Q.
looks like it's 1.01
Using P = 18.7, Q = 18.5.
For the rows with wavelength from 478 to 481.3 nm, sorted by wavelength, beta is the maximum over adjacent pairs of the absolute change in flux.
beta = 1.5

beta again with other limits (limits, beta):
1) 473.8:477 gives 1.8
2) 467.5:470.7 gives 4.4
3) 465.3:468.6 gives 3.6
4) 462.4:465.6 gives 3.1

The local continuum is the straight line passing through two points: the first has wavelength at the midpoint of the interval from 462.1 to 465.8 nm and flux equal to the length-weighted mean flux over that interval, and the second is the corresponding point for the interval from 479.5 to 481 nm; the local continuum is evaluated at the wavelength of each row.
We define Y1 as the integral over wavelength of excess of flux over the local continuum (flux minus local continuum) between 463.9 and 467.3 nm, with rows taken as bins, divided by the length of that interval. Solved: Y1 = -0.42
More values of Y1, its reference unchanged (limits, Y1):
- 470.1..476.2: -0.03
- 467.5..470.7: -0.17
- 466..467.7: -0.40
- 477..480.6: 0.04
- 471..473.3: 0.02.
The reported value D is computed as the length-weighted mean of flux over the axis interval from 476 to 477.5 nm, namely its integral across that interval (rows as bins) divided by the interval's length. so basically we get 18.18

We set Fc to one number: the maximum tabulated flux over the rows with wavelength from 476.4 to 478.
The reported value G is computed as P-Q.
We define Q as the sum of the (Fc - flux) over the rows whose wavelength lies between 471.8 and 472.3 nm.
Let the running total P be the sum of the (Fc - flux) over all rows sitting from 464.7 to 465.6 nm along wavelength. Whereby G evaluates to 12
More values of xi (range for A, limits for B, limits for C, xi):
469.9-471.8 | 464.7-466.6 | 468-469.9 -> 1.079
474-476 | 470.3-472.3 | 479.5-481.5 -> 0.954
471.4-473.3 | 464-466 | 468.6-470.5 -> 1.079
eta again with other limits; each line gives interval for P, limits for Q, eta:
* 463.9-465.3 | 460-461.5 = 0.98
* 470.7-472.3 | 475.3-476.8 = 1.03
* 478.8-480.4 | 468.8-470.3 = 1.01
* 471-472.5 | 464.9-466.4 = 1.06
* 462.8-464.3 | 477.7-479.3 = 1.04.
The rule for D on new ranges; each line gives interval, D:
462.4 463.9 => 18.61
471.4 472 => 18.05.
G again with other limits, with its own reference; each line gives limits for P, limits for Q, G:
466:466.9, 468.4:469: 8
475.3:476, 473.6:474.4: -1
